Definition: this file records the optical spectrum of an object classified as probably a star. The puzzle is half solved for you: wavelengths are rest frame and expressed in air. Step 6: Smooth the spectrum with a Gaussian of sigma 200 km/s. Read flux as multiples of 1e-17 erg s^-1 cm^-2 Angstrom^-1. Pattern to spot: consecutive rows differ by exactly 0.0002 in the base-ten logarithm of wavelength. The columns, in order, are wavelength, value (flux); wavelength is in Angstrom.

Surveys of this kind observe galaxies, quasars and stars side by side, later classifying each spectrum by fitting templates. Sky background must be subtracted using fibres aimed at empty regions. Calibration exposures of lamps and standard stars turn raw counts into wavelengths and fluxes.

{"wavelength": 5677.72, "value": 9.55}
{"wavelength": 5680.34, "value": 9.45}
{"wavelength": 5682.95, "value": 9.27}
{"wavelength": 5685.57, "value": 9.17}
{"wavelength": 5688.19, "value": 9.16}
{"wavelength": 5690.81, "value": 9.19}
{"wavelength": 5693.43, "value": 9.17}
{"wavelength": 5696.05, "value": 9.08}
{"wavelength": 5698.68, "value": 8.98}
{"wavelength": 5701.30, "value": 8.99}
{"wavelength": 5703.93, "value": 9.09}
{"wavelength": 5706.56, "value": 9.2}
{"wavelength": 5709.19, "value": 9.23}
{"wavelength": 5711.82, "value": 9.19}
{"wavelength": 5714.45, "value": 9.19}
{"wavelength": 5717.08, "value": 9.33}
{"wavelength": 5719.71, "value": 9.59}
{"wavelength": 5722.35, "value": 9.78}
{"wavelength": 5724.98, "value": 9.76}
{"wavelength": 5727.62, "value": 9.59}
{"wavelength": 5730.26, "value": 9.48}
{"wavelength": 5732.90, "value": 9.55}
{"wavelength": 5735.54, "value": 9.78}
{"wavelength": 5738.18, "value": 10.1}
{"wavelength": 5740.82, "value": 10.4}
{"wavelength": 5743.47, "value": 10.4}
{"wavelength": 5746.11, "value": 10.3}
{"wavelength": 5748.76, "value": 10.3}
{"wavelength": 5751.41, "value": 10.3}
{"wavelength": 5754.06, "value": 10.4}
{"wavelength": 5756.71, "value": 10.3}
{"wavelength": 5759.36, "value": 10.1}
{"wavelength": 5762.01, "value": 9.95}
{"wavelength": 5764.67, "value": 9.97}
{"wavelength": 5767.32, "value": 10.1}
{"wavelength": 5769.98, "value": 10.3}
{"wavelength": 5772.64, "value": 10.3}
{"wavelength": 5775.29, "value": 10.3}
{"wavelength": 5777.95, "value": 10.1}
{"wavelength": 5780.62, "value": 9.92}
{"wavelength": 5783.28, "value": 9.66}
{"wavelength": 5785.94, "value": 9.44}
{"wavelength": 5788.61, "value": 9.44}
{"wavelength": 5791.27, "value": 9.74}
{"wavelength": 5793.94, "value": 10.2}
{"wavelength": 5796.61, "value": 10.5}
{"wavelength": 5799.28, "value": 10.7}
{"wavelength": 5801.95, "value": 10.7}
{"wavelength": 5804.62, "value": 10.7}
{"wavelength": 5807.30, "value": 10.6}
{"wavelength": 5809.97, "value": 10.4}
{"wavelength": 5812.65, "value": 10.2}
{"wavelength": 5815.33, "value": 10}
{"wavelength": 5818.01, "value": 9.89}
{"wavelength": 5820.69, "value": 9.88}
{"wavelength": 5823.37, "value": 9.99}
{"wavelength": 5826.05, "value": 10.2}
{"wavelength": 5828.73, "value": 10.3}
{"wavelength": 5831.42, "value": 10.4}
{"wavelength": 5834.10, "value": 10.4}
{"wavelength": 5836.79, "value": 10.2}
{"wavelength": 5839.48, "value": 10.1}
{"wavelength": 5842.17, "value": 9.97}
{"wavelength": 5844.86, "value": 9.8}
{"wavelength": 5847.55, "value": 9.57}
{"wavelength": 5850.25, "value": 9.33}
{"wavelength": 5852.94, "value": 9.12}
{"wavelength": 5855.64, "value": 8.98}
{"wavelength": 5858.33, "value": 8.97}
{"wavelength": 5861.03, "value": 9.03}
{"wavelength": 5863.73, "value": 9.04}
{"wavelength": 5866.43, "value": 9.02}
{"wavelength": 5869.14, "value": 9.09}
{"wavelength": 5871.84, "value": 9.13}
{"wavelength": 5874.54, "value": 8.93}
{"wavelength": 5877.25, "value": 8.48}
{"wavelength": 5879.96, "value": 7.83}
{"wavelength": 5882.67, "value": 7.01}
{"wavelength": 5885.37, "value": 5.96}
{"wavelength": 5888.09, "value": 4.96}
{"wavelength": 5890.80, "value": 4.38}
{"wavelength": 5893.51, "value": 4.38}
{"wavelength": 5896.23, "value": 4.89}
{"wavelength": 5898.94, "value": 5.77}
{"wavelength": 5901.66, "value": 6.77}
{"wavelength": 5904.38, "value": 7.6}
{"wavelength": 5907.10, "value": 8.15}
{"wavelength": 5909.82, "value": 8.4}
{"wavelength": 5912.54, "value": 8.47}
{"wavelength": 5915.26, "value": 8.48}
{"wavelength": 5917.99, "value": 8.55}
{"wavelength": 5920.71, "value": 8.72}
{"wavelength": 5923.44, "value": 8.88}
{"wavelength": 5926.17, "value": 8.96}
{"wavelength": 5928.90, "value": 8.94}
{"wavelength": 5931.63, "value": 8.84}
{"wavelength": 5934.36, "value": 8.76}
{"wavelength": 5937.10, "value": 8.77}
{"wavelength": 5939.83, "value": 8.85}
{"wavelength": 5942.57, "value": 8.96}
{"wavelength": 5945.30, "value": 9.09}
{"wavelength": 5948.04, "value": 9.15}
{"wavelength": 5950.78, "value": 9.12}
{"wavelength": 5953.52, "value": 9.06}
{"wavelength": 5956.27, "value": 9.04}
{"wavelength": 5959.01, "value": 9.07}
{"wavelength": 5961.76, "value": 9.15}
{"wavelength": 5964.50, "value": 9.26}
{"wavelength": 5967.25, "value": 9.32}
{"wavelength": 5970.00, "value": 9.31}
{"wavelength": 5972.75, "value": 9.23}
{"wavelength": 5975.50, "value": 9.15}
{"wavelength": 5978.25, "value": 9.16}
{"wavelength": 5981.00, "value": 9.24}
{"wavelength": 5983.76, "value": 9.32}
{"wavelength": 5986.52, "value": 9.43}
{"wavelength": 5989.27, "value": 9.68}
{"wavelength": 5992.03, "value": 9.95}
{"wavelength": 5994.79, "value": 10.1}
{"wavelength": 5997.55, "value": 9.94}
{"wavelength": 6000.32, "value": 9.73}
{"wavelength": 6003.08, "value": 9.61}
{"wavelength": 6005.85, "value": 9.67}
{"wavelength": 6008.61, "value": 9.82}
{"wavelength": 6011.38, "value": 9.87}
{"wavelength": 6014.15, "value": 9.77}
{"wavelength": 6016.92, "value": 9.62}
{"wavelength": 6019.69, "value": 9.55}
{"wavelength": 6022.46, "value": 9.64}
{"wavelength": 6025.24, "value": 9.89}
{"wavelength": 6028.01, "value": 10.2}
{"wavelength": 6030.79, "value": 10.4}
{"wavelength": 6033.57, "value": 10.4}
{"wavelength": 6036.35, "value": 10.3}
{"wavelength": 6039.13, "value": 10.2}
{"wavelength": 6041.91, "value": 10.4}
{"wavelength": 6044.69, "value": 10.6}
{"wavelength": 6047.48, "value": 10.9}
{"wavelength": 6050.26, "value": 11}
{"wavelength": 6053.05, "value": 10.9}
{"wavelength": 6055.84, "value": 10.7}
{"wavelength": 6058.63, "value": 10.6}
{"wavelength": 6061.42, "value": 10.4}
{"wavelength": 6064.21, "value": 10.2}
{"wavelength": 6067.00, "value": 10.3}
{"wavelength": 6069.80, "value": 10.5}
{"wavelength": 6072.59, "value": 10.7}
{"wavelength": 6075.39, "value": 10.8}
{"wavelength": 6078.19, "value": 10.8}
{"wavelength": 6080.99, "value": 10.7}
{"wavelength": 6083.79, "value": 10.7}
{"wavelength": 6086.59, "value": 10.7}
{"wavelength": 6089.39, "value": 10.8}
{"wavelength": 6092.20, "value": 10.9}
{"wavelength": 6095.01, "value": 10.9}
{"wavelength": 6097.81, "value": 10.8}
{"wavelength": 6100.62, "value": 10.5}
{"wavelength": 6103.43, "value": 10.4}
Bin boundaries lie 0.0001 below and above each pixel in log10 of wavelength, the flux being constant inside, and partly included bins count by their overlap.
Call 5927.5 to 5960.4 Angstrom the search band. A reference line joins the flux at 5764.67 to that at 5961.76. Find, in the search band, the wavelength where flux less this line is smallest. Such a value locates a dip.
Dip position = 5934.36 Angstrom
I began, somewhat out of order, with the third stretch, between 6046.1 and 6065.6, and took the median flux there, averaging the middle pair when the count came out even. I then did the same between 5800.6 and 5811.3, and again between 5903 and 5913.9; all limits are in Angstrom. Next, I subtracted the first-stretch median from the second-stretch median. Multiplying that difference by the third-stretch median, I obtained -25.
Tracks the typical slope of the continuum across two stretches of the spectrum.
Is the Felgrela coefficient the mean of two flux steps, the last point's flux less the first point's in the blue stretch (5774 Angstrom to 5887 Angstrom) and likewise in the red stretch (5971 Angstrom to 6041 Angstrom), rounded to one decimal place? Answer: -1.7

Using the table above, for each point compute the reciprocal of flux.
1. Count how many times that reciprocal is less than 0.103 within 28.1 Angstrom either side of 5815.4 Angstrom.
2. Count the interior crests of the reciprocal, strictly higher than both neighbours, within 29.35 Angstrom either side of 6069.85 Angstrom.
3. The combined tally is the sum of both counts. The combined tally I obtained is 21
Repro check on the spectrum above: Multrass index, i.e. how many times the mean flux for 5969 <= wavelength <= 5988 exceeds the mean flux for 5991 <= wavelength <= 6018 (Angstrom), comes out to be 0.94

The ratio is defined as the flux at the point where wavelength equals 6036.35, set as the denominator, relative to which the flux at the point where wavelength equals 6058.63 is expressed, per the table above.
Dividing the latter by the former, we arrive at 1.03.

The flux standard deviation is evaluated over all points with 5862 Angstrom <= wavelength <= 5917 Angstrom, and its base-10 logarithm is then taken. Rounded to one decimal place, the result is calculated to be 0.2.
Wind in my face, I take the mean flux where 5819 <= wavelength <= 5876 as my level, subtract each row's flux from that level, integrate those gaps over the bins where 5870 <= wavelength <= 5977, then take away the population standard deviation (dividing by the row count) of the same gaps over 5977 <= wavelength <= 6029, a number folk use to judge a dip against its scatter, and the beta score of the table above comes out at 153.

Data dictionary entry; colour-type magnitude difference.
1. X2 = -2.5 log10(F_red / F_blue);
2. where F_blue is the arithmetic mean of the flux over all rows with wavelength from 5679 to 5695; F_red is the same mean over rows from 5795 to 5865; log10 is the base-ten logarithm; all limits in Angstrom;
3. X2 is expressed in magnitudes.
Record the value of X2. -0.082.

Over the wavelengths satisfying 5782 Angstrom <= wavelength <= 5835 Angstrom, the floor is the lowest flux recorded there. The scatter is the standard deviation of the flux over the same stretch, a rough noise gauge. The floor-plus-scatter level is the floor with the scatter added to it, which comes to 9.8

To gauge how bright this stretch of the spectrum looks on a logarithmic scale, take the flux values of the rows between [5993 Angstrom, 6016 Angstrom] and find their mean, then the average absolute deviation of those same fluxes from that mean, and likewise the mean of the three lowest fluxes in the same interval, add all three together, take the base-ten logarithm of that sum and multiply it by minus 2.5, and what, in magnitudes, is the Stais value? -3.23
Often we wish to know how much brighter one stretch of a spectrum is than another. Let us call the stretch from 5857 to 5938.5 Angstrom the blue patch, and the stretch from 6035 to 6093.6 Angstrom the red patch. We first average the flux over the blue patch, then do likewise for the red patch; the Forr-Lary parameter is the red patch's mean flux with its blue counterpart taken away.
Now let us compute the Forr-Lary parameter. 2.8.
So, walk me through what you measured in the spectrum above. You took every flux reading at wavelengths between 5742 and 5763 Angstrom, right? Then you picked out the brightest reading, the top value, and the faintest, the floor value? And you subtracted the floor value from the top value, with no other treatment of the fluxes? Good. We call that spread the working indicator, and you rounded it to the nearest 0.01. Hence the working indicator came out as 0.45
